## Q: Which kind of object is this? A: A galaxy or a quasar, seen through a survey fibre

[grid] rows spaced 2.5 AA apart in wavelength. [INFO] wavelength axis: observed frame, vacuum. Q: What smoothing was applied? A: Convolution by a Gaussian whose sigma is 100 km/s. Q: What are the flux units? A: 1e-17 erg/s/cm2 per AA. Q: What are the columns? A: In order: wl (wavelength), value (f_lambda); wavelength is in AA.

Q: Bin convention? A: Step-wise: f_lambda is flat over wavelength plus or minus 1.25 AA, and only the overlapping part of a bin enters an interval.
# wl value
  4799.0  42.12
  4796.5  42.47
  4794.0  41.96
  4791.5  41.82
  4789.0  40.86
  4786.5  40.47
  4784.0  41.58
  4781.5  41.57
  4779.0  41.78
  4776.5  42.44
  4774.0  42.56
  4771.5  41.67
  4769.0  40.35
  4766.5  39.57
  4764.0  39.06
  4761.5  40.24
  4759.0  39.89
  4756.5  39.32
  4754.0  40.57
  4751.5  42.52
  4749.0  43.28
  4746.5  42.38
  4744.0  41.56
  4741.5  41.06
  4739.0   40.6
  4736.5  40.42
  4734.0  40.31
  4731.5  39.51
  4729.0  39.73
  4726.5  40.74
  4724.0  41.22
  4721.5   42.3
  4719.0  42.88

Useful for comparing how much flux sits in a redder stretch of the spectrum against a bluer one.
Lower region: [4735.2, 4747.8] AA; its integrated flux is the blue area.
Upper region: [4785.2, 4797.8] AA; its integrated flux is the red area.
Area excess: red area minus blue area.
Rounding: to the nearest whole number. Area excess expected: 4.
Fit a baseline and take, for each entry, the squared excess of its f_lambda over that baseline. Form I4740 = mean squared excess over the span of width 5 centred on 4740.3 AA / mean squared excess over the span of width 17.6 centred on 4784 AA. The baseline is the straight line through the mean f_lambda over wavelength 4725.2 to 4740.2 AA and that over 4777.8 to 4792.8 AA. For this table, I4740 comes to 0.5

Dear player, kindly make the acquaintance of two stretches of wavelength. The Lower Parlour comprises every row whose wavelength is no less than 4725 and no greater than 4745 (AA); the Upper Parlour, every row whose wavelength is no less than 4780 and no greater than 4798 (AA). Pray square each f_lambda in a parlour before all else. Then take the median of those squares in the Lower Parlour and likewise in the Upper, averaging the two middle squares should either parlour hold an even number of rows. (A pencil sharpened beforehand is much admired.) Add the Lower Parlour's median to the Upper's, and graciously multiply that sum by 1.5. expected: 5055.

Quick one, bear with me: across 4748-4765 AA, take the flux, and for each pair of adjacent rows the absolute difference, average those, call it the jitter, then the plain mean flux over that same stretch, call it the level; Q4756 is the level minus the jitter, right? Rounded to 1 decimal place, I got 39.7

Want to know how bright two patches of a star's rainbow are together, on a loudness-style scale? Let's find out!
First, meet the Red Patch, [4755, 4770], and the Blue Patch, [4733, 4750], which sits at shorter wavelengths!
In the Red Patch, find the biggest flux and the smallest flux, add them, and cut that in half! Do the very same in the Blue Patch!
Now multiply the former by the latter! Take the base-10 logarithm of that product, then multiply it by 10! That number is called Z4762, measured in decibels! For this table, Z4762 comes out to 32.2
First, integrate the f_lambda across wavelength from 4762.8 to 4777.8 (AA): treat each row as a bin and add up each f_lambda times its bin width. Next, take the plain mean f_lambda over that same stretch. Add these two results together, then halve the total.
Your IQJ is 328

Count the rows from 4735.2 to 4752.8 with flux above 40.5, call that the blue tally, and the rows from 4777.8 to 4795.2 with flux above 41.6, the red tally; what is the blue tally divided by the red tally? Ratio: 2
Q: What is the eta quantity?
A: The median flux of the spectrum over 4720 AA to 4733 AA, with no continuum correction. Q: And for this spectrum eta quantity 40.7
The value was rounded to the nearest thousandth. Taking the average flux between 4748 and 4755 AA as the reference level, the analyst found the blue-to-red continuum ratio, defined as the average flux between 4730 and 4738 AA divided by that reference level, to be 0.951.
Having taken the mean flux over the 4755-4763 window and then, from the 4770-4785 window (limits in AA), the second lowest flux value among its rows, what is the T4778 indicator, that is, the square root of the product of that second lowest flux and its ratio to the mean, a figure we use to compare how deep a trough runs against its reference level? 6.59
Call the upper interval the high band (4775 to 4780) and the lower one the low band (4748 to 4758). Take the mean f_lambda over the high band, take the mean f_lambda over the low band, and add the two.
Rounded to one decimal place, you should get 83.5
